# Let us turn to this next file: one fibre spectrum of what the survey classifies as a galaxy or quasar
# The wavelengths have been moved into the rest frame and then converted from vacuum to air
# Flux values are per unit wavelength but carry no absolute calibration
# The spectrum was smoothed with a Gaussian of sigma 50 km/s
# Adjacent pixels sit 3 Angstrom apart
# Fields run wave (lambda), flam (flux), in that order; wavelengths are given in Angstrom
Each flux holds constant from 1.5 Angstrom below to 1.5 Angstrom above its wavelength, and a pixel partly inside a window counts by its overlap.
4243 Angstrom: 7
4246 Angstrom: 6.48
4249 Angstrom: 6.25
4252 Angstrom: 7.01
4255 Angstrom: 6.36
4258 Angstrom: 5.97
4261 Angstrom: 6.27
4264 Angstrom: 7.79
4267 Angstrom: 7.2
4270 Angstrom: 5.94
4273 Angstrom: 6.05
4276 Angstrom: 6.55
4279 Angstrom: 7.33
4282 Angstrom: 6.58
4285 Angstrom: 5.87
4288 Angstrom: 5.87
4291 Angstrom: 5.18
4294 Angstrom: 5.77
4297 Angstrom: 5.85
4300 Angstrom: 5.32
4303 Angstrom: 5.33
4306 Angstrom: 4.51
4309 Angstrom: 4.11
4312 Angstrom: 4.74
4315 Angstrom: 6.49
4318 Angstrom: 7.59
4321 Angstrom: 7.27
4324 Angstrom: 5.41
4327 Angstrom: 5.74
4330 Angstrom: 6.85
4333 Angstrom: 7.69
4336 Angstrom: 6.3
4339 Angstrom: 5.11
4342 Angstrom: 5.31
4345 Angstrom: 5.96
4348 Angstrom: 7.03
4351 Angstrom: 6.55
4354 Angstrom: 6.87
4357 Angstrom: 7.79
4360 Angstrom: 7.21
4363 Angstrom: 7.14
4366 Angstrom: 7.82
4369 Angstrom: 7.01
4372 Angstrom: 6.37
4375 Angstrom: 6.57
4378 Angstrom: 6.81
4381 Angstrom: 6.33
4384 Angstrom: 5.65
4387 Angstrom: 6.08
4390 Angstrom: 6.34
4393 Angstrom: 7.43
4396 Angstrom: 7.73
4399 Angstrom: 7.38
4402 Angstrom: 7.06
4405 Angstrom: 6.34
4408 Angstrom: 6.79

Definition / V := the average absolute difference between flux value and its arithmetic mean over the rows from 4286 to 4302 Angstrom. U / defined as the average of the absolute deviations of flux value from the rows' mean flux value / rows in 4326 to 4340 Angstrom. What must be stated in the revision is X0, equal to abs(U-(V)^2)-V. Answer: 0.4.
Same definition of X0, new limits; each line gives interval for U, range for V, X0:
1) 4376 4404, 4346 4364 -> 0.2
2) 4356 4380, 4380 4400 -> -0.6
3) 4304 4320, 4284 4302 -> 0.9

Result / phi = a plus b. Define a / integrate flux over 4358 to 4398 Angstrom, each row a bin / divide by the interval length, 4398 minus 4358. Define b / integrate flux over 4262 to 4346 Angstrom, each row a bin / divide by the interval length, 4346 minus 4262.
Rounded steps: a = 6.8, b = 6.06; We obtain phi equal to 12.9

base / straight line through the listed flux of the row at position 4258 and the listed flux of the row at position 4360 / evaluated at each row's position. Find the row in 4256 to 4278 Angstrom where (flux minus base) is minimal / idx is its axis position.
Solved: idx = 4270 Angstrom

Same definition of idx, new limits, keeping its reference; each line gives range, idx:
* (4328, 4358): 4339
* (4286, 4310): 4309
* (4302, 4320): 4309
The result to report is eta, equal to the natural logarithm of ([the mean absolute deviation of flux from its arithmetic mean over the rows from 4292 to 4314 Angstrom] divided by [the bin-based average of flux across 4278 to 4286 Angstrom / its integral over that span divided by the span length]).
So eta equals -2.49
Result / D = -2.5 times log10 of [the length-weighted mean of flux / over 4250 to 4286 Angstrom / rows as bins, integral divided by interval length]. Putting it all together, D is -2.05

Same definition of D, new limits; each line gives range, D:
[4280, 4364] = -1.97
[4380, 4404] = -2.07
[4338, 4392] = -2.04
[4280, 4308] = -1.87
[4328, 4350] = -2.00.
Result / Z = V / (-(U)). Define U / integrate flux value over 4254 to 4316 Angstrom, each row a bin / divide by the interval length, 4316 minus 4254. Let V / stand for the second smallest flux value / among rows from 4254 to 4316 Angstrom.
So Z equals -0.76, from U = 5.95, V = 4.51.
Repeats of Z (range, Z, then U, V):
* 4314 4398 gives -0.80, 6.66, 5.31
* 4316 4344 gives -0.84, 6.36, 5.31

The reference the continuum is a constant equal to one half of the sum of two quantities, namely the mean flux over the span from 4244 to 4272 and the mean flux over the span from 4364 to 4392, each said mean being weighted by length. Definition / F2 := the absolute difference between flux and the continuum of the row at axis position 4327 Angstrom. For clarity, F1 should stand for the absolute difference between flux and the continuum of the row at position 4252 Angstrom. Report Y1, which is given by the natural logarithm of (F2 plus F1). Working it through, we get 0.2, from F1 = 0.4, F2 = 0.84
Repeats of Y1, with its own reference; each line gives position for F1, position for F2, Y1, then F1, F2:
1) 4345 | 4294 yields 0.4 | 0.6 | 0.81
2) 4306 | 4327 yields 1.1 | 2.1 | 0.84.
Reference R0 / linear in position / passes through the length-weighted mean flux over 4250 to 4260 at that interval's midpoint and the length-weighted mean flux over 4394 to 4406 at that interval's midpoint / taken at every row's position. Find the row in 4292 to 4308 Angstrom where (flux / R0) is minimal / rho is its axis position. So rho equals 4306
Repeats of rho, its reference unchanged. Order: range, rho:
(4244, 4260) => 4258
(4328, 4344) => 4339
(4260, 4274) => 4270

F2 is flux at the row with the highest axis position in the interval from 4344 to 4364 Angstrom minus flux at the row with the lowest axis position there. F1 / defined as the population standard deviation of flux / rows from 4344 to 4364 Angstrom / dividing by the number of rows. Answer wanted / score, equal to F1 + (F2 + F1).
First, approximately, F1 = 0.53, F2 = 1.2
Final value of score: 2.2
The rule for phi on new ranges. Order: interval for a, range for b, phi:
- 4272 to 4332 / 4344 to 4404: 12.8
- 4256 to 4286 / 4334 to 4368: 13.2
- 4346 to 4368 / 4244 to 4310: 13.3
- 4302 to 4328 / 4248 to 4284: 12.3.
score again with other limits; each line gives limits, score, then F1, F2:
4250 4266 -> 2.1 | 0.65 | 0.8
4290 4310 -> 0.1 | 0.59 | -1.1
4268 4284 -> 1.6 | 0.49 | 0.6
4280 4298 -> 0.1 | 0.41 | -0.7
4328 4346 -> 0.9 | 0.88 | -0.9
